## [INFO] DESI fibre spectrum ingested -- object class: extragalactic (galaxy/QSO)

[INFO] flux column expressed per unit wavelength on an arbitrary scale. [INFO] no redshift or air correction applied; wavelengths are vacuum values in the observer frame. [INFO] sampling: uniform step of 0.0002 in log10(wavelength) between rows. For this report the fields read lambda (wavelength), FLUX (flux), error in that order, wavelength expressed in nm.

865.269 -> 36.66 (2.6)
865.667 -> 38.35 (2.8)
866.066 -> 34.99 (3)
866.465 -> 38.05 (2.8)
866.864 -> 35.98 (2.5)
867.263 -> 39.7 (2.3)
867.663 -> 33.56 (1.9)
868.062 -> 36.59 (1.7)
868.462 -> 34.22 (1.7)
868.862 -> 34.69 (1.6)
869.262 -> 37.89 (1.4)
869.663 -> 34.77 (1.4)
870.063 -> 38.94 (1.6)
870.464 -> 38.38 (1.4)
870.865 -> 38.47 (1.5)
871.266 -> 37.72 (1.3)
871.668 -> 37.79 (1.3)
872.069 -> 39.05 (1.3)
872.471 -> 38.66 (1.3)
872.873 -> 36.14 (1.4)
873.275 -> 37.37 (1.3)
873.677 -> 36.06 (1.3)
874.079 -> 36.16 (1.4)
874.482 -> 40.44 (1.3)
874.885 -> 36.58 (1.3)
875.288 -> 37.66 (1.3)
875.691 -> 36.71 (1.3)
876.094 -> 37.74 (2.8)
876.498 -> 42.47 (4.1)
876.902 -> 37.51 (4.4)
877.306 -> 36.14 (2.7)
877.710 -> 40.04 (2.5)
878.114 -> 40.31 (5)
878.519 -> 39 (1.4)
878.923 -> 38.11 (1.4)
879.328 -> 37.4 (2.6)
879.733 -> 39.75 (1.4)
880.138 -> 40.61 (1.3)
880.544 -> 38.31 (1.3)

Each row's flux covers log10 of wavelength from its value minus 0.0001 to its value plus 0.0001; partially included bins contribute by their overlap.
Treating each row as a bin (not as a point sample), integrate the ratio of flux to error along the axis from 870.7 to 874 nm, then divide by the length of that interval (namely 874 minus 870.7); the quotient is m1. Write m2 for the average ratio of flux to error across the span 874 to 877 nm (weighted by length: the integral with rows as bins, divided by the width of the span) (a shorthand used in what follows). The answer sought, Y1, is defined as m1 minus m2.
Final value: 6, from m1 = 28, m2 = 22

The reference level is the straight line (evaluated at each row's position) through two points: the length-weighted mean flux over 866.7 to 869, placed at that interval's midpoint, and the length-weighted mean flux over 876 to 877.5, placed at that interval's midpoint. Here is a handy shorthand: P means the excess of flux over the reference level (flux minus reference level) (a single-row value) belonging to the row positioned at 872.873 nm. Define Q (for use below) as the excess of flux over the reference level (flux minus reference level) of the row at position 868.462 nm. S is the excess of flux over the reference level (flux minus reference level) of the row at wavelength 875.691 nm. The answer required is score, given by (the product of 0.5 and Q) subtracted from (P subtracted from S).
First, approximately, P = -1.2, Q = -1.8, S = -1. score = 1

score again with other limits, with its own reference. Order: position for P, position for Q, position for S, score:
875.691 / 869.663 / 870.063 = 5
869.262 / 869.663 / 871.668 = 0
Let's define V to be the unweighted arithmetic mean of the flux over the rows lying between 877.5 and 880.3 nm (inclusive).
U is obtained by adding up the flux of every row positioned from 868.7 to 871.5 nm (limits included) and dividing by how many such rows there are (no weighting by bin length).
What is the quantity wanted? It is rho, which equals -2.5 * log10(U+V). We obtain -4.710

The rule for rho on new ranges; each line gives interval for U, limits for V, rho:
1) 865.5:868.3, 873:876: -4.673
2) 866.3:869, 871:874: -4.668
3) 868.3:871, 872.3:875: -4.675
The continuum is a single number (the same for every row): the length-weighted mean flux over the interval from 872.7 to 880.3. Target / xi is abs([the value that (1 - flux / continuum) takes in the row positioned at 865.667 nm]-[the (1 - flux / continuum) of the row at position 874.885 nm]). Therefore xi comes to 0.046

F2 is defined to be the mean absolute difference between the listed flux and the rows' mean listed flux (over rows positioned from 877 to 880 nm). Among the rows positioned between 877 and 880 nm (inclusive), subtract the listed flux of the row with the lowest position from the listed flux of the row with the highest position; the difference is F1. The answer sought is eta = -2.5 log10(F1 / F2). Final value -1.1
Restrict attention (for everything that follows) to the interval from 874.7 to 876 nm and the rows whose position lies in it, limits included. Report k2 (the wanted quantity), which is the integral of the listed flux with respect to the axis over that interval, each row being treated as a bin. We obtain 48.2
